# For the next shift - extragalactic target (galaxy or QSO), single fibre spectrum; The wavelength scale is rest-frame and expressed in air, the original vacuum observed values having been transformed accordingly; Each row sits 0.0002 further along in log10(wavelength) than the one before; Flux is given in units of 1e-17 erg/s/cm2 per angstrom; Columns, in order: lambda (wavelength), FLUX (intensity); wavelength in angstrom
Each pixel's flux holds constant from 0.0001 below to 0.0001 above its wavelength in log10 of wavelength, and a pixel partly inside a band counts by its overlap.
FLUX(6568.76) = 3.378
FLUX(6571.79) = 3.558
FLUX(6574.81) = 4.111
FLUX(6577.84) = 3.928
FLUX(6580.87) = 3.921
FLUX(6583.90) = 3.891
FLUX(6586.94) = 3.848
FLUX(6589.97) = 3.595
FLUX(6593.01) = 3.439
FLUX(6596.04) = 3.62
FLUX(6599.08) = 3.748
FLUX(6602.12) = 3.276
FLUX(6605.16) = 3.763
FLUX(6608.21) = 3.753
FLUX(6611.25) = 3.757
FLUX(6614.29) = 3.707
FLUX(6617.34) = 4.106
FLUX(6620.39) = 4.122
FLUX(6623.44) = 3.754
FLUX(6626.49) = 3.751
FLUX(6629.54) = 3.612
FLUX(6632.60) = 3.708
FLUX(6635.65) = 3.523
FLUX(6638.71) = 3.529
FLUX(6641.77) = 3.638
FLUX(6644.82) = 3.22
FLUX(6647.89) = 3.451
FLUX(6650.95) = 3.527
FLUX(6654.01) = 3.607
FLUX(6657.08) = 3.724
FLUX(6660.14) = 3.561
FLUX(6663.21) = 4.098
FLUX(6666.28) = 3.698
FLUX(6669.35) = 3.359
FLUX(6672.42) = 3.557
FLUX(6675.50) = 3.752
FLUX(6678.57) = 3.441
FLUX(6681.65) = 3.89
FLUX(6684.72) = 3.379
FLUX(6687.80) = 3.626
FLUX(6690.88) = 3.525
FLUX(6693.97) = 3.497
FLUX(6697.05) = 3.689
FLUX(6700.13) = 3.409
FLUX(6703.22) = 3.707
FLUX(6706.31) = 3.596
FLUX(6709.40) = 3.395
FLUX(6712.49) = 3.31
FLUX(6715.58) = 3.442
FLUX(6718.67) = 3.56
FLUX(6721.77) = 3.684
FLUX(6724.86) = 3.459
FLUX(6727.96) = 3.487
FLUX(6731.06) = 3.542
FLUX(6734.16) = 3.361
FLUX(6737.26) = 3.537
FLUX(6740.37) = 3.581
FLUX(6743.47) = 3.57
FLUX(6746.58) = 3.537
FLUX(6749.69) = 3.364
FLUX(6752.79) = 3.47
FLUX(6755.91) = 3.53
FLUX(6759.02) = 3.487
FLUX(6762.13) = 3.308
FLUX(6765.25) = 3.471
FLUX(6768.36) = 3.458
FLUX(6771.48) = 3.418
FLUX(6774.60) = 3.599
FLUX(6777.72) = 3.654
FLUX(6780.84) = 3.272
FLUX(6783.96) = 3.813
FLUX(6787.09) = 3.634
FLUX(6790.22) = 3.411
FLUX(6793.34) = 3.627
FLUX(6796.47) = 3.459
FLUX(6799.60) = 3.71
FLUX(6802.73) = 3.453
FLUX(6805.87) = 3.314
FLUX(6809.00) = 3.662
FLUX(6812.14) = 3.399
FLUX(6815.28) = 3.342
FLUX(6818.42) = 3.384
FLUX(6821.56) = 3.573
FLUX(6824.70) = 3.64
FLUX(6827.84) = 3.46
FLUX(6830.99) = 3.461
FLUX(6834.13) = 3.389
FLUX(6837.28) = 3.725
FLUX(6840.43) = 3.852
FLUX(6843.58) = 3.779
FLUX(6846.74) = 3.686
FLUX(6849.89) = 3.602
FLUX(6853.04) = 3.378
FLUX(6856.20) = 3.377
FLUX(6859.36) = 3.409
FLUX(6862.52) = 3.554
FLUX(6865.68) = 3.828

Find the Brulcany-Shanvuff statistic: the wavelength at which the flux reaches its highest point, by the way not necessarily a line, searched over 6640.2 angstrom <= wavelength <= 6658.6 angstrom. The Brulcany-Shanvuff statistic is 6657.08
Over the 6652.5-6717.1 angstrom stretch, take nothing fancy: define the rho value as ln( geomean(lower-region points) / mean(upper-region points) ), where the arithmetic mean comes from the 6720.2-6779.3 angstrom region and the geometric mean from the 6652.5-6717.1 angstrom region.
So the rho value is 0.022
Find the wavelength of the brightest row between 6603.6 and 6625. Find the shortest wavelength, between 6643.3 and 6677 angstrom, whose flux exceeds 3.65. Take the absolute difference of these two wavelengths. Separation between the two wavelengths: 36.7 angstrom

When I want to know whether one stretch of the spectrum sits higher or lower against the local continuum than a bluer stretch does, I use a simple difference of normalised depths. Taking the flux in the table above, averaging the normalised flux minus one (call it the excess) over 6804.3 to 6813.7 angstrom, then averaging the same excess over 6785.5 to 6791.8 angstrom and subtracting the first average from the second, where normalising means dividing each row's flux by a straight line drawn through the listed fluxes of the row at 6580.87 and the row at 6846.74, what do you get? 0.013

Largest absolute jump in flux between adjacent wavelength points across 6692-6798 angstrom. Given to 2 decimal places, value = 0.54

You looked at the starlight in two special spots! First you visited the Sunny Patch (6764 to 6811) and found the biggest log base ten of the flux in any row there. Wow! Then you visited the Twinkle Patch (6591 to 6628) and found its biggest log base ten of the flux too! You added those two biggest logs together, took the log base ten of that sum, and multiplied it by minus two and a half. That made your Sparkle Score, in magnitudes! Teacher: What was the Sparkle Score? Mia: -0.195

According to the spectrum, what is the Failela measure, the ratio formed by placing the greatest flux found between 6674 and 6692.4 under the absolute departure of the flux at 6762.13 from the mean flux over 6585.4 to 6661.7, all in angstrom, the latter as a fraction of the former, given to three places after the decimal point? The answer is 0.089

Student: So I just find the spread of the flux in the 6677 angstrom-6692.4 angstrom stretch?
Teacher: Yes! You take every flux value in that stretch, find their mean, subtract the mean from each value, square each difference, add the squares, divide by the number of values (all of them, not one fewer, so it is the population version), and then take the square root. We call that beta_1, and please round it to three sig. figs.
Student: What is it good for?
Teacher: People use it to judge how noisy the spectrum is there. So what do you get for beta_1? 0.179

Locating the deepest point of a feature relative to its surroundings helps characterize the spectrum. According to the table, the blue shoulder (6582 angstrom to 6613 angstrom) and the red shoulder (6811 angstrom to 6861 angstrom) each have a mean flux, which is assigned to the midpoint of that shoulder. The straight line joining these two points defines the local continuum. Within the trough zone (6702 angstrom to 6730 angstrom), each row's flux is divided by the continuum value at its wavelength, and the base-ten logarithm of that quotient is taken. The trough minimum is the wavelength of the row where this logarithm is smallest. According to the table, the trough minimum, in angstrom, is 6712.49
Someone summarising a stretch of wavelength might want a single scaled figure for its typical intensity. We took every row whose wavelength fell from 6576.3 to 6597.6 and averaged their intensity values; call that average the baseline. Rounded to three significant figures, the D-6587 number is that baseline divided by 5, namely 0.750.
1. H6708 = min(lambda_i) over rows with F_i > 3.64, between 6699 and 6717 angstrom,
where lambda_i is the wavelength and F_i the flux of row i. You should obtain 6703.22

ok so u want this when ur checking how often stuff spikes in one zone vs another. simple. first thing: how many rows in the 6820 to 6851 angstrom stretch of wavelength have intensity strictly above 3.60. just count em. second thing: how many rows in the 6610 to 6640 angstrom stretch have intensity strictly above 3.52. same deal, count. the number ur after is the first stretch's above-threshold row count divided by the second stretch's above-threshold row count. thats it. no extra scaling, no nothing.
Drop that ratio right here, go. 0.60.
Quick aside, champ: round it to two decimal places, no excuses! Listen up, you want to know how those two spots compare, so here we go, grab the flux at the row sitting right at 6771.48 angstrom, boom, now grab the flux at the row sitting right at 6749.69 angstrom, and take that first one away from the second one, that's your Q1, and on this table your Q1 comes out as -0.05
